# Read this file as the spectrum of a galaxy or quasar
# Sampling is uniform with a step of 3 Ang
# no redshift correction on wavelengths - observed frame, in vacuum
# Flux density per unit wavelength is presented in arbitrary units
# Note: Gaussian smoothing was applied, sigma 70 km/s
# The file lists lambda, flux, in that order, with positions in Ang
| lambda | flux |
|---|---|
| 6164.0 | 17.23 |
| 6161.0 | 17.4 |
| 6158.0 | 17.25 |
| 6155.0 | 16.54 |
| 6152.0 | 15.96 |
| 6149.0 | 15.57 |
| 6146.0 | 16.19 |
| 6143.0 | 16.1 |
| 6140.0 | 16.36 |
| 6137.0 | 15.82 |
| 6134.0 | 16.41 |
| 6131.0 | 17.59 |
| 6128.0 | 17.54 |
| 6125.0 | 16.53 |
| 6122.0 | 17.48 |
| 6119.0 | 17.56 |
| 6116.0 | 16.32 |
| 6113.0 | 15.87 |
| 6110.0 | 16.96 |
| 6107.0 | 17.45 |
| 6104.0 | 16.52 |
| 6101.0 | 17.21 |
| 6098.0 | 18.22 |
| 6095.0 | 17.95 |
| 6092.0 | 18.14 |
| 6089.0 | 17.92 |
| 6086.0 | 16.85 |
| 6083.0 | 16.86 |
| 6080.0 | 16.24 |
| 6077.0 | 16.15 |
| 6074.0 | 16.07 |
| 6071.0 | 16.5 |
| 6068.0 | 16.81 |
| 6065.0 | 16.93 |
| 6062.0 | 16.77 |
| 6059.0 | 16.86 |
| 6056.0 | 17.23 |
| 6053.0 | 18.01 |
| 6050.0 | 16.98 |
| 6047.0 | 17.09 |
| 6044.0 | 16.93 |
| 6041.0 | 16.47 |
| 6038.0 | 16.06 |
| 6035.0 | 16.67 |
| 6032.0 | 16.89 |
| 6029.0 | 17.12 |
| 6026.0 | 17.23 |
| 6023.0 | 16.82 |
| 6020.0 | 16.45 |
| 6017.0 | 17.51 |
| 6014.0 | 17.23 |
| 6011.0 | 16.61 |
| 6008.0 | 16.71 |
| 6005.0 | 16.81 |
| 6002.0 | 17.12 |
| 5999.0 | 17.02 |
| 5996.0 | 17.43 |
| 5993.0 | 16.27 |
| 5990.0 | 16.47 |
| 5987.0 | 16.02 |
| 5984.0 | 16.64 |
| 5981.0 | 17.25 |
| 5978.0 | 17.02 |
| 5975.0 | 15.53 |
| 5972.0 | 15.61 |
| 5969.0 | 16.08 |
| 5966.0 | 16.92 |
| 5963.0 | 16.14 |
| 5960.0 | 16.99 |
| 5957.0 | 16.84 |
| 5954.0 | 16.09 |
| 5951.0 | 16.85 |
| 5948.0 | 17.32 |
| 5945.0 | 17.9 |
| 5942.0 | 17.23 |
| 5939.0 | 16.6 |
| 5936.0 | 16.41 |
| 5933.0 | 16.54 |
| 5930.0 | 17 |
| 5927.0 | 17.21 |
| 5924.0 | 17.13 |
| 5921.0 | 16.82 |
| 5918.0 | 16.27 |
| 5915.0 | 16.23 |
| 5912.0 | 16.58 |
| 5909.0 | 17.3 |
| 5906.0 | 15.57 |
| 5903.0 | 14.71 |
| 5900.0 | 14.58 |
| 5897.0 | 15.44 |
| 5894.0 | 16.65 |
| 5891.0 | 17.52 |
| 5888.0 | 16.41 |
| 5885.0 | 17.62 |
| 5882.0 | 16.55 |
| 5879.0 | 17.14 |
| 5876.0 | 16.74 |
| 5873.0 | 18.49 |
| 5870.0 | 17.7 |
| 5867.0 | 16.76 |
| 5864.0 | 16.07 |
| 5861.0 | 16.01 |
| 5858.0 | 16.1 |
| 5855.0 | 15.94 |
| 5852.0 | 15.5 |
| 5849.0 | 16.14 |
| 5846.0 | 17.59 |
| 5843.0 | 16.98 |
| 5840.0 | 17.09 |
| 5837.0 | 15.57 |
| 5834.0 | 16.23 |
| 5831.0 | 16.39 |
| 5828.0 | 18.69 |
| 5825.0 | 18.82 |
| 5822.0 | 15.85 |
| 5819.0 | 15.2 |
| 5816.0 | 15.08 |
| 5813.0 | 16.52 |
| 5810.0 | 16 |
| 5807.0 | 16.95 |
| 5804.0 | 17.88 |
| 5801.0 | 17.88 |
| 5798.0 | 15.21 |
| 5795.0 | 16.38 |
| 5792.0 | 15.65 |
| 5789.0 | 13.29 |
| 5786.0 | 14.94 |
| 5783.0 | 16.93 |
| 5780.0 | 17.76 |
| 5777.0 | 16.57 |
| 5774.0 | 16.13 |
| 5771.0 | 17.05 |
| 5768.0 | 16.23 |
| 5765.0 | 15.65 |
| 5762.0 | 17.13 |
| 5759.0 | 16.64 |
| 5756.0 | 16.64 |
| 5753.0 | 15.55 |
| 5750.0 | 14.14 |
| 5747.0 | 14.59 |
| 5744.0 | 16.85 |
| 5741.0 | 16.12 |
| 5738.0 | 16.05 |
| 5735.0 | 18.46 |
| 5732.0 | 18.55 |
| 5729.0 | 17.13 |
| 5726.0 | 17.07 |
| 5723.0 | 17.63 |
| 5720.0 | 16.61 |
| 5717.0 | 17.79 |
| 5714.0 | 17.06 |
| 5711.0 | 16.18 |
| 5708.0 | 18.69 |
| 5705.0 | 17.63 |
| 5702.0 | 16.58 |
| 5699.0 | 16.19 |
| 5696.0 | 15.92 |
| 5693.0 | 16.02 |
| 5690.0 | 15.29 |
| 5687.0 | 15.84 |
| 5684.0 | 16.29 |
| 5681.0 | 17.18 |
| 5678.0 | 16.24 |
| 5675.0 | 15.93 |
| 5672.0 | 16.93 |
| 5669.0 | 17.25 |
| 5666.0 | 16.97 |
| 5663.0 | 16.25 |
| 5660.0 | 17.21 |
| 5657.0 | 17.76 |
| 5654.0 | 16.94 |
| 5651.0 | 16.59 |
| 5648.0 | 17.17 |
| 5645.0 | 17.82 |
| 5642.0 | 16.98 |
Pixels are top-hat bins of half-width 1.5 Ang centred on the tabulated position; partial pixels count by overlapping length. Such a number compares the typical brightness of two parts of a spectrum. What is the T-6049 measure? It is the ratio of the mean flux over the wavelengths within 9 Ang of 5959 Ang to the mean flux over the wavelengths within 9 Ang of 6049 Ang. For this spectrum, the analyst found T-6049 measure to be 0.97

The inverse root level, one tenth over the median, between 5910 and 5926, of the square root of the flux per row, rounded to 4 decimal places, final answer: 0.0246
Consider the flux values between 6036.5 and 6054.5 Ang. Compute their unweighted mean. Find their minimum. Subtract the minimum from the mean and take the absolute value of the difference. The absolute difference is 0.86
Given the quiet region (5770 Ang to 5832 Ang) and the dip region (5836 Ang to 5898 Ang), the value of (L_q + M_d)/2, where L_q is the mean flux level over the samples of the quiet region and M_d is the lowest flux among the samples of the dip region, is 15.9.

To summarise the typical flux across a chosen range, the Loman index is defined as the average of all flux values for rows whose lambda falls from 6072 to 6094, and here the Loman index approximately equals 16.9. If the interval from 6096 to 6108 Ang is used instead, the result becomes 17.4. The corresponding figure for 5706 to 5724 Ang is 17.3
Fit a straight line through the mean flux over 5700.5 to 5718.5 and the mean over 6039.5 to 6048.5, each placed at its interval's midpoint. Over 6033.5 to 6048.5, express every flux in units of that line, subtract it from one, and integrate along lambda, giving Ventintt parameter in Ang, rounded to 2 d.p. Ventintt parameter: 0.17 Ang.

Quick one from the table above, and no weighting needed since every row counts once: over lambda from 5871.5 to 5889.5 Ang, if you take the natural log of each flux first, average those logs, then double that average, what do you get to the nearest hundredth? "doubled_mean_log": 5.68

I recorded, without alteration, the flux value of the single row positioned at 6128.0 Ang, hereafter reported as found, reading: 17.54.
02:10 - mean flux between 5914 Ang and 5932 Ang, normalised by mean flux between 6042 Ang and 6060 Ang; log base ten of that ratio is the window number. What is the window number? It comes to -0.010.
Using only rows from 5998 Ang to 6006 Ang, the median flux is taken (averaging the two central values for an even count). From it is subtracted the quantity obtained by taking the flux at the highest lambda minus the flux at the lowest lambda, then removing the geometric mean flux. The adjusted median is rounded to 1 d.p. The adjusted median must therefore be 34.2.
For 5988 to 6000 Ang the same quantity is 33.0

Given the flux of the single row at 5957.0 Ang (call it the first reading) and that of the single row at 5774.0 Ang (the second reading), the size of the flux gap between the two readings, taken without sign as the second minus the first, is 0.71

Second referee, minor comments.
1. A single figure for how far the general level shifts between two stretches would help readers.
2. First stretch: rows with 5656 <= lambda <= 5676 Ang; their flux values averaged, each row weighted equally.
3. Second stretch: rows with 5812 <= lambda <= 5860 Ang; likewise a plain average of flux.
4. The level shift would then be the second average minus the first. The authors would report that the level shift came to -0.4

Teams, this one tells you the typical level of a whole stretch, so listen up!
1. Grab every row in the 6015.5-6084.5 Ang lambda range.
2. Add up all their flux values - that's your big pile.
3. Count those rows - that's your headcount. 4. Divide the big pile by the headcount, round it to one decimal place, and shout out 16.8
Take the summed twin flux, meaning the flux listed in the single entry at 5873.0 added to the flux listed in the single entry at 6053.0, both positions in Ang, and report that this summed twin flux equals 36.5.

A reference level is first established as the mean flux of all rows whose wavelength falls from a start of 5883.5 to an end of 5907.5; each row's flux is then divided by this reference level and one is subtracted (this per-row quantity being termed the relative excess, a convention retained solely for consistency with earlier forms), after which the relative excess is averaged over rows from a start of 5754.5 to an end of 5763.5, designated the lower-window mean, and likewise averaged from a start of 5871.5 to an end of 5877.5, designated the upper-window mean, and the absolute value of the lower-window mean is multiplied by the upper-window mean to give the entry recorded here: 0.0045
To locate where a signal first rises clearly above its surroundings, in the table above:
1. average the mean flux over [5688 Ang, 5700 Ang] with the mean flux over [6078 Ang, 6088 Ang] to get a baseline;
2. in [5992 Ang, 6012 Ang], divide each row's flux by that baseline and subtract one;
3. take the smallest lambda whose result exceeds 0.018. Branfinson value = 5996.0 Ang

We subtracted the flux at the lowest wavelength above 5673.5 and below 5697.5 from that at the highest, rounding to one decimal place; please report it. 0.0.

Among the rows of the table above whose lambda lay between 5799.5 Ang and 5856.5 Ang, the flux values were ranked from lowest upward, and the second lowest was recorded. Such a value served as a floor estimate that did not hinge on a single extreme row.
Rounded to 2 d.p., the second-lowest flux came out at 15.20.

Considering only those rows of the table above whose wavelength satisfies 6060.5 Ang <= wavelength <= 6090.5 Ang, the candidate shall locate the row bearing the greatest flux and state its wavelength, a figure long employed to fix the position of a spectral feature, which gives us 6089.0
